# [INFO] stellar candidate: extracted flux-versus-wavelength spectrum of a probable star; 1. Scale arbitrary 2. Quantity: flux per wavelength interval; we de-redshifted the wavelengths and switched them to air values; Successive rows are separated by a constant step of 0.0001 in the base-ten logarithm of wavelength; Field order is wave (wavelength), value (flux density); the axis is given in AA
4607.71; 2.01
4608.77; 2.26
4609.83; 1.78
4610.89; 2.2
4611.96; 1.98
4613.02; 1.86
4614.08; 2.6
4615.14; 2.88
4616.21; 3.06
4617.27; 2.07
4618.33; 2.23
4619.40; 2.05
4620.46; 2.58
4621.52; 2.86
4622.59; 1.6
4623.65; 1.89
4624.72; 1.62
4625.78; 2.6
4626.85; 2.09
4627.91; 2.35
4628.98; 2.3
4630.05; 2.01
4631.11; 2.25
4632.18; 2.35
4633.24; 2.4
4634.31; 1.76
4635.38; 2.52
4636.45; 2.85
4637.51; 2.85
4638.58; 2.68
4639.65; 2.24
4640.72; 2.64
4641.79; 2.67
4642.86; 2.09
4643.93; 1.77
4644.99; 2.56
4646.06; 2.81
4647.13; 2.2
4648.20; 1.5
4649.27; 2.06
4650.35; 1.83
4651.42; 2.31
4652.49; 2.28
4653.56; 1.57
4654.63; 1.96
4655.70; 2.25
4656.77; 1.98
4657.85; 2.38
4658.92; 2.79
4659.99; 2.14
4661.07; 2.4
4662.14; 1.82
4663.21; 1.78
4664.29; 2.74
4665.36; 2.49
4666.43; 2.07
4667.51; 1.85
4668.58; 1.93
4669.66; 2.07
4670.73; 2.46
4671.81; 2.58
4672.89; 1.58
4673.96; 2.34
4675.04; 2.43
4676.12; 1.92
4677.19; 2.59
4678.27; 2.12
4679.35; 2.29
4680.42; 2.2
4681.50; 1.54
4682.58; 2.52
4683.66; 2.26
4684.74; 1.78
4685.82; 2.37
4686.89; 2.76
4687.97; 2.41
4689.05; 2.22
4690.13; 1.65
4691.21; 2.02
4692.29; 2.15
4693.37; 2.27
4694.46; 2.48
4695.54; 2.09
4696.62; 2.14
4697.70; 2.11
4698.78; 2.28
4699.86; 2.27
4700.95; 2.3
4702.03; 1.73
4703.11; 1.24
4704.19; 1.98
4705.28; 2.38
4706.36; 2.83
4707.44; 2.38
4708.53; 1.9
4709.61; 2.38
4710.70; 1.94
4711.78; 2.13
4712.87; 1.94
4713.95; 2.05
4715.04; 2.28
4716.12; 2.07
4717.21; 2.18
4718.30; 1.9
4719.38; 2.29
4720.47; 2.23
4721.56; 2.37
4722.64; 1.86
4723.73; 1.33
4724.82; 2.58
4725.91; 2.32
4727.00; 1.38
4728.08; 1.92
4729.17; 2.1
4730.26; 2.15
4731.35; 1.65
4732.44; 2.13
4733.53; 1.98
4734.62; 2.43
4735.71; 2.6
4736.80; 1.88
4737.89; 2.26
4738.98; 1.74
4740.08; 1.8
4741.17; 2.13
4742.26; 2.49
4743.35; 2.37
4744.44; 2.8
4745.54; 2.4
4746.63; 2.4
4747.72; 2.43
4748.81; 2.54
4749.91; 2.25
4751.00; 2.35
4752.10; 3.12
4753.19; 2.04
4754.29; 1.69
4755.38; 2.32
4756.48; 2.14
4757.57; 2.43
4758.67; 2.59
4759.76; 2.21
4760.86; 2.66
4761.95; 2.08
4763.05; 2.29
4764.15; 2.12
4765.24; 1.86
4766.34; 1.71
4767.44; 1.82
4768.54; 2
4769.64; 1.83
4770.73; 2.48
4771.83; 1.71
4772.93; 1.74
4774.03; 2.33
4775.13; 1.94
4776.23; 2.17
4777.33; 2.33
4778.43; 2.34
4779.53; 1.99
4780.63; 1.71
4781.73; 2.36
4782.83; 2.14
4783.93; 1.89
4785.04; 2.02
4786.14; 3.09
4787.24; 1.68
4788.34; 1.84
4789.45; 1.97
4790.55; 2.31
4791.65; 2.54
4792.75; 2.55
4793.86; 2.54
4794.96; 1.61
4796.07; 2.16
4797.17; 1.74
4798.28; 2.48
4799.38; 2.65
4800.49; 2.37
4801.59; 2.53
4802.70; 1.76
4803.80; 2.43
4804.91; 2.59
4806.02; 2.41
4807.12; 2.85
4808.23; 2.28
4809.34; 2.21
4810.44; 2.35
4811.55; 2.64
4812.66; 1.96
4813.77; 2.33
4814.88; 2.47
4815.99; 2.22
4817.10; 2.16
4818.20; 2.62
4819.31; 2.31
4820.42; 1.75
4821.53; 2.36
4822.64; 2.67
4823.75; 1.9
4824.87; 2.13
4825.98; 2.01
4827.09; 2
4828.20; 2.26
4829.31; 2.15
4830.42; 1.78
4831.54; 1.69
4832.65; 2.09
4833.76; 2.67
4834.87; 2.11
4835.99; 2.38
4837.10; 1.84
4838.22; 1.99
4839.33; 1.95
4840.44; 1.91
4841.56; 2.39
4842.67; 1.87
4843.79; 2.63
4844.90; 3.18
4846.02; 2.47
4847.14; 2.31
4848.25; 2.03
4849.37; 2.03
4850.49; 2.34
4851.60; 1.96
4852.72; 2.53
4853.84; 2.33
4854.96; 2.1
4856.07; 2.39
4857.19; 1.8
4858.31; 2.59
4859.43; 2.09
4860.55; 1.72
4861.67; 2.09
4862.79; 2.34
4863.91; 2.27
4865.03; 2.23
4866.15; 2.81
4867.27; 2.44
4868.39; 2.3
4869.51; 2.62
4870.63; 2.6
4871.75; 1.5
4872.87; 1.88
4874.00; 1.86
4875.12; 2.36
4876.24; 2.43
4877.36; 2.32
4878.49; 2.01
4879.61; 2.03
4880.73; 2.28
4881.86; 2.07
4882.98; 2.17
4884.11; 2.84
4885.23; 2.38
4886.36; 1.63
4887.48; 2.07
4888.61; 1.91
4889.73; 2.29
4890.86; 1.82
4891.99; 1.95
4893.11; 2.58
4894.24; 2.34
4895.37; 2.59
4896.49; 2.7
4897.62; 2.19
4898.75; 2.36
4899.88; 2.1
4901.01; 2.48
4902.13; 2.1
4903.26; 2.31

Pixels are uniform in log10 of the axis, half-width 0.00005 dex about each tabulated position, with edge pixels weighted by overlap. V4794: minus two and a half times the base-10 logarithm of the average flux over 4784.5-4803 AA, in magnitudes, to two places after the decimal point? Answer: -0.87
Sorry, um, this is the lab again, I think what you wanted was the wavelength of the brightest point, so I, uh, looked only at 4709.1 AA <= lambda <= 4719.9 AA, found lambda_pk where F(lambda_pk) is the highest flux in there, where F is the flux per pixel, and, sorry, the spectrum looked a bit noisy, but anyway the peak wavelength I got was 4709.61 AA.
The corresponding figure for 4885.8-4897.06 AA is 4896.49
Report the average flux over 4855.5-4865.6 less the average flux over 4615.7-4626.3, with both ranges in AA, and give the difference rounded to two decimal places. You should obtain -0.09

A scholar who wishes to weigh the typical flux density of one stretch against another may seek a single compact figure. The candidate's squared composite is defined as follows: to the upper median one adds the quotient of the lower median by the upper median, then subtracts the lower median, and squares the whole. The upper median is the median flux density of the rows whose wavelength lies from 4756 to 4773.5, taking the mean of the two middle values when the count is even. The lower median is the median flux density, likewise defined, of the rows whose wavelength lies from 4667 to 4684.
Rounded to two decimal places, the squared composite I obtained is 0.87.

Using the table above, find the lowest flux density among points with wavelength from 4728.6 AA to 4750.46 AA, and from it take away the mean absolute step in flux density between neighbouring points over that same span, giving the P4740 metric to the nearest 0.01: 1.36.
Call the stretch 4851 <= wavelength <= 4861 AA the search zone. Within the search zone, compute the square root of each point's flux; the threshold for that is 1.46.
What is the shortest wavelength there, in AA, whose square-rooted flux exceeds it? 4852.72 AA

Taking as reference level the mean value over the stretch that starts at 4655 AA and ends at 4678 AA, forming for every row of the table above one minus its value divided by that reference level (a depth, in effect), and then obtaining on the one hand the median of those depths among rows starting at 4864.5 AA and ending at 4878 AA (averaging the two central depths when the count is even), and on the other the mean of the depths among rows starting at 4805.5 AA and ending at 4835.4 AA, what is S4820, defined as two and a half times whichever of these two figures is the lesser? -0.14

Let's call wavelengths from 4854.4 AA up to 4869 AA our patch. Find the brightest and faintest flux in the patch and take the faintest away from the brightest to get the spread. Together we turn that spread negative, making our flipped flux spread -1.09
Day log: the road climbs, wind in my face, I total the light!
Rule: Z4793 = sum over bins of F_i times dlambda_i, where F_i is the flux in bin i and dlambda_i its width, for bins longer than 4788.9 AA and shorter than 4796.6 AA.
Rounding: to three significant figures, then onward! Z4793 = 17.3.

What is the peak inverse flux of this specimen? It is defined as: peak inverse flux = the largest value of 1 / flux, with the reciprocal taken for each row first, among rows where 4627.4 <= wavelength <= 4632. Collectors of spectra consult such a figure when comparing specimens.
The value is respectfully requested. 0.50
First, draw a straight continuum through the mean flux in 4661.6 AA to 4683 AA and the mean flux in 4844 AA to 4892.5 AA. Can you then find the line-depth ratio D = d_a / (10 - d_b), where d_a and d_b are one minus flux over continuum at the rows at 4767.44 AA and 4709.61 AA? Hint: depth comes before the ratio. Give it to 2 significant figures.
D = 0.017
